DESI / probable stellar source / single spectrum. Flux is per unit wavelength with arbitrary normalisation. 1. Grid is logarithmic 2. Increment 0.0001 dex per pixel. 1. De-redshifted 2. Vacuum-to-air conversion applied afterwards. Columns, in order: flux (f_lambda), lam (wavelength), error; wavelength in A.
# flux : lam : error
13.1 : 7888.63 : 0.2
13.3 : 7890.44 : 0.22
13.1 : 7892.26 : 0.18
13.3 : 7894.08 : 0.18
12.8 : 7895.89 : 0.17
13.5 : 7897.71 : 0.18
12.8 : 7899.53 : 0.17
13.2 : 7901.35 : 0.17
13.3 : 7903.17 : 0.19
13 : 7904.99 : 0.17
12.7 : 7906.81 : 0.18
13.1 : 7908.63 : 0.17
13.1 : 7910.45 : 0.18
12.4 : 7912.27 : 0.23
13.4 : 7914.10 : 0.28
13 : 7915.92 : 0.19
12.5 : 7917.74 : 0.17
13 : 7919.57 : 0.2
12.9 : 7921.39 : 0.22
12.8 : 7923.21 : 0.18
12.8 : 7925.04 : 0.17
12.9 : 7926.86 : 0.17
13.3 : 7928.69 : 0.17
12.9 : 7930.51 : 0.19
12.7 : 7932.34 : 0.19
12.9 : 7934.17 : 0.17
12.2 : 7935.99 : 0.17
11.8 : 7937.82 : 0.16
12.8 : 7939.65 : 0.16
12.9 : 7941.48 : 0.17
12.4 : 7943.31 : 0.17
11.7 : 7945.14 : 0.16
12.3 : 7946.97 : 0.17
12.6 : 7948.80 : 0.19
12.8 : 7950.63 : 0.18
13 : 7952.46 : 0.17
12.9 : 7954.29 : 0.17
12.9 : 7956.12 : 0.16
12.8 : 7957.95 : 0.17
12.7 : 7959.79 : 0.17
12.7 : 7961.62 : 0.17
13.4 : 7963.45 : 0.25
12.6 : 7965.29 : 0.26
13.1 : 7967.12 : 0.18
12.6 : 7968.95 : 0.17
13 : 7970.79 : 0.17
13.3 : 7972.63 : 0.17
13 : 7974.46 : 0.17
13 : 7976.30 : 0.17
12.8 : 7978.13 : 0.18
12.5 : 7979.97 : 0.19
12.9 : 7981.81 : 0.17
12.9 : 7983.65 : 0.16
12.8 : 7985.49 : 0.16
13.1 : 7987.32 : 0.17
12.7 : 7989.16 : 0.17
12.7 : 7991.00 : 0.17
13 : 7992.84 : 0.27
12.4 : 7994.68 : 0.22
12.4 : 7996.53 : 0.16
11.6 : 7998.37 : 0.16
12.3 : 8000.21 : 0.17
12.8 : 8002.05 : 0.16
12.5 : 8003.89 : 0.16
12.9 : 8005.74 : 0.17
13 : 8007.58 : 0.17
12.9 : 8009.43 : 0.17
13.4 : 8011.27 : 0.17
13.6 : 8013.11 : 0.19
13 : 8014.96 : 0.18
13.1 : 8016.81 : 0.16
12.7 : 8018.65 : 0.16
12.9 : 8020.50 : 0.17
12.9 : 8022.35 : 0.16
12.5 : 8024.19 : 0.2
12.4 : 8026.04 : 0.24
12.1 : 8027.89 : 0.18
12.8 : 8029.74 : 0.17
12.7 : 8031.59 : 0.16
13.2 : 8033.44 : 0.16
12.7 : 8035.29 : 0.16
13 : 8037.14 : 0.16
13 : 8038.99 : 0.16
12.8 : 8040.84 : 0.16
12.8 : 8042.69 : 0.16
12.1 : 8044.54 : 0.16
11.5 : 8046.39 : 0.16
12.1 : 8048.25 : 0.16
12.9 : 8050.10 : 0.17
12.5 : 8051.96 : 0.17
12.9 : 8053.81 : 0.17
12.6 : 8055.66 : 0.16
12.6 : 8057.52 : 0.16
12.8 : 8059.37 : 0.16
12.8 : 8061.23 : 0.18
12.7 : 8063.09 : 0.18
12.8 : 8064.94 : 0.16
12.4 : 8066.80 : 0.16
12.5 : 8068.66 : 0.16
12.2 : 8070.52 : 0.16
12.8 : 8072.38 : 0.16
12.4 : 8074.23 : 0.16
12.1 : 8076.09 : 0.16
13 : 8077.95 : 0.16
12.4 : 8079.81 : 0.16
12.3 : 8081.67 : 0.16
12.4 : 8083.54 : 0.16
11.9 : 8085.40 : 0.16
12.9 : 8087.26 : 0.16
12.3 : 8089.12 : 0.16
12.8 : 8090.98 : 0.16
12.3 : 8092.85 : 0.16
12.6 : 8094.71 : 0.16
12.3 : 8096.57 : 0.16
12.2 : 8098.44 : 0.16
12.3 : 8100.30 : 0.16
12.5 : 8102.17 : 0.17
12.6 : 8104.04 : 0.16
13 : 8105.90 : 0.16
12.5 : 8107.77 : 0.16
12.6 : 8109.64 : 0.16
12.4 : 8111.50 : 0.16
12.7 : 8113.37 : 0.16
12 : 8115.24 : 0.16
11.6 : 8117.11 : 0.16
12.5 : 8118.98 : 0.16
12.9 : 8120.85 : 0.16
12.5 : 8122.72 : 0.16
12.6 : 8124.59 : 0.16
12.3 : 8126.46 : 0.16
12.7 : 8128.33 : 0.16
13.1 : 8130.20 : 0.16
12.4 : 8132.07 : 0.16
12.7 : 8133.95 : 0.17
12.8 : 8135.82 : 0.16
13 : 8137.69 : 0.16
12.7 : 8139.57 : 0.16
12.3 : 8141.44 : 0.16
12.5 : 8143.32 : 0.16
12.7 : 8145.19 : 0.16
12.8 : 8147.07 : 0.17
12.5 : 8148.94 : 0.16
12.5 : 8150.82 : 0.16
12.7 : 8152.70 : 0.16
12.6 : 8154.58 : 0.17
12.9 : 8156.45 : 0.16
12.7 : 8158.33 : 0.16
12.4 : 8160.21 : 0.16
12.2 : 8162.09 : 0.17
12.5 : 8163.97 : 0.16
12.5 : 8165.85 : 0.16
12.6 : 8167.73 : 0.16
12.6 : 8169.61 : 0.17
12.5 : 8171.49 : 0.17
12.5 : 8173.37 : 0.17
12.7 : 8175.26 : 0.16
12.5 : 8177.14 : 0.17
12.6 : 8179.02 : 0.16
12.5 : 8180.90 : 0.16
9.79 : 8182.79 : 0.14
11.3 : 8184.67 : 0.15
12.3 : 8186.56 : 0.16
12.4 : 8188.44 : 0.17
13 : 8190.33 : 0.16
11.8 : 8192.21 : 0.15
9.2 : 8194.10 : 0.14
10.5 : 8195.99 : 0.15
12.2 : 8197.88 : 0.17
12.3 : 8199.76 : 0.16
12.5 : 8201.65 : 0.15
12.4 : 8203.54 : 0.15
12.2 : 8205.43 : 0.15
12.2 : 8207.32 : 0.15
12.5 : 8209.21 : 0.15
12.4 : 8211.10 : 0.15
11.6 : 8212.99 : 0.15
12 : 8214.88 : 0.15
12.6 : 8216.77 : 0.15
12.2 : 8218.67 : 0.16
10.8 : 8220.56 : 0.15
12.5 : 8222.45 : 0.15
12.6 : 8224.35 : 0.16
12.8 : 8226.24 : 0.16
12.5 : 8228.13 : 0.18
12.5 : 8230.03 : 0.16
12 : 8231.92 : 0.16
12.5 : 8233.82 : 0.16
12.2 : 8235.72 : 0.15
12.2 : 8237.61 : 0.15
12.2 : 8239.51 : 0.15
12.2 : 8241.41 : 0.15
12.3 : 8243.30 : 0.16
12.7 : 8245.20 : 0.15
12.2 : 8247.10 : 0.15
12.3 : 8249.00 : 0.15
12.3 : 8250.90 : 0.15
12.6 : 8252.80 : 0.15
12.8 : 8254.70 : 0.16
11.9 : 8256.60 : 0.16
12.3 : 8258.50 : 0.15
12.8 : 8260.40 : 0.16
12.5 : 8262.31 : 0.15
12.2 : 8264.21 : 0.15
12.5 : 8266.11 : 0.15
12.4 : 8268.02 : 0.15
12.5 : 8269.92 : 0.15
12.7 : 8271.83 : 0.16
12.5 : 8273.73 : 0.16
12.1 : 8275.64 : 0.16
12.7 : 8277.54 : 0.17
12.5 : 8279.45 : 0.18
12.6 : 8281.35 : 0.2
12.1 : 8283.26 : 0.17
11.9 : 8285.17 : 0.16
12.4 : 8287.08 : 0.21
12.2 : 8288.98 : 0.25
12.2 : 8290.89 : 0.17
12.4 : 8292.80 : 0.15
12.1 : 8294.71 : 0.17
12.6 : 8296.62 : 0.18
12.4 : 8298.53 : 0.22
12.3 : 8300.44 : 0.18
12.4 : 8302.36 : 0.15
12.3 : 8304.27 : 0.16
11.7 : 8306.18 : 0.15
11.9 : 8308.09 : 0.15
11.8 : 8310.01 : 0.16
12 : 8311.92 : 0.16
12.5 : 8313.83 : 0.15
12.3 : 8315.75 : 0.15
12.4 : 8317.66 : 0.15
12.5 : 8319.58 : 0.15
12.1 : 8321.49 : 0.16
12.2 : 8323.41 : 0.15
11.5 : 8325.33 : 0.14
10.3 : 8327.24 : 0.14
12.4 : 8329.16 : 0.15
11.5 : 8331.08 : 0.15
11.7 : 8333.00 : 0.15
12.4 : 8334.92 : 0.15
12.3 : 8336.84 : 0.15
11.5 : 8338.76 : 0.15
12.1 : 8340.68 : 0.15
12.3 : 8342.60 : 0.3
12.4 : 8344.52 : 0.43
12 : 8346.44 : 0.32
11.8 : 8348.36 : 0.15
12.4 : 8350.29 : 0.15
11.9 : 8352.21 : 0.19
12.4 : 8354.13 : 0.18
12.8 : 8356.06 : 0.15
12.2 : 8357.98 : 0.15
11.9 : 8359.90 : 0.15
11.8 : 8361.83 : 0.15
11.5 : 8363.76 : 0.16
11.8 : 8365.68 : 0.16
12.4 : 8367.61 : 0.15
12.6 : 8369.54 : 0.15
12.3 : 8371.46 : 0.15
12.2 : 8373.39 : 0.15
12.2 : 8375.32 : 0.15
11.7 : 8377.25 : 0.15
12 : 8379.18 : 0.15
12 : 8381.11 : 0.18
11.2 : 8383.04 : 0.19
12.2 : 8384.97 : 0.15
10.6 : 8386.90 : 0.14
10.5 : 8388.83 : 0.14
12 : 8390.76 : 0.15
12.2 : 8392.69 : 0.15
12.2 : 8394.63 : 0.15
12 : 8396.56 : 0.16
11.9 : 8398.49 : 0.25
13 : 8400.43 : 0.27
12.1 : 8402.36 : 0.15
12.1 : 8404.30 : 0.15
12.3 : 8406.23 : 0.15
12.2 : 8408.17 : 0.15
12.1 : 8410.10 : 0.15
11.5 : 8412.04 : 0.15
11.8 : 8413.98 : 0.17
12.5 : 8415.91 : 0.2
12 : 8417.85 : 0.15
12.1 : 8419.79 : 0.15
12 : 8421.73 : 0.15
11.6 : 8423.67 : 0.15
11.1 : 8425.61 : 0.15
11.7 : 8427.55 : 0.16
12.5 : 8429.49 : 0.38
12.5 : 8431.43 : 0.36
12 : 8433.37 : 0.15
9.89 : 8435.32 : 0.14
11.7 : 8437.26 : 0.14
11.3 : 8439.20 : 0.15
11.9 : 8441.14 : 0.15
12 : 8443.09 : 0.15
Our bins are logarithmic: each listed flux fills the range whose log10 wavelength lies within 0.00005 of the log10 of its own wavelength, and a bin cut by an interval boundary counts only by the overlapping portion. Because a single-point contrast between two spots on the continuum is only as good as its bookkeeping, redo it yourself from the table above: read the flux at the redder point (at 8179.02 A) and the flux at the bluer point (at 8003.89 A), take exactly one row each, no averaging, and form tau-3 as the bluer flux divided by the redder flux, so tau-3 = 0.99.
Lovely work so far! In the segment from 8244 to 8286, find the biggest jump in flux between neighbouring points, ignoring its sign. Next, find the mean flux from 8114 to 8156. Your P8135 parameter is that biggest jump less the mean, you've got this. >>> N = -11.7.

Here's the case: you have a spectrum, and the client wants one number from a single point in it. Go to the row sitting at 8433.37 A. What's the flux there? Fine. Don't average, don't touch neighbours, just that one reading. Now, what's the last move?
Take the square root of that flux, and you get 3.46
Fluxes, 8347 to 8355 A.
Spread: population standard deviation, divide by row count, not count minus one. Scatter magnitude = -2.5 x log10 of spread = 1.4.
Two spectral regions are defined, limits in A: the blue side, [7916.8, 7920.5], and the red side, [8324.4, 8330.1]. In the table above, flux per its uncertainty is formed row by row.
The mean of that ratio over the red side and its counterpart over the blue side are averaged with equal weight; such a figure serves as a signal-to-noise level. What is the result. 74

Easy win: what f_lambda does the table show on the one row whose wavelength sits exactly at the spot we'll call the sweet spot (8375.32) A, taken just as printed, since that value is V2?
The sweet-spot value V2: 12.2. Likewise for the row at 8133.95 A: 12.7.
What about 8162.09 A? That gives 12.2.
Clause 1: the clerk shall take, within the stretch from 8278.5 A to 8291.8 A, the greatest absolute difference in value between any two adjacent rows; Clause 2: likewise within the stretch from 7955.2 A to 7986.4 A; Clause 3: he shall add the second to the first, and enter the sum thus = 1.30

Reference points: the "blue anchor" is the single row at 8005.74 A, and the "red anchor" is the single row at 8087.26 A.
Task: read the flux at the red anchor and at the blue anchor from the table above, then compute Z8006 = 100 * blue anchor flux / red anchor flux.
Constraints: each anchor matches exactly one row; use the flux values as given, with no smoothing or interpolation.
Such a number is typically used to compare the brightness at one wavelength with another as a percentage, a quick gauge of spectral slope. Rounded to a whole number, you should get 100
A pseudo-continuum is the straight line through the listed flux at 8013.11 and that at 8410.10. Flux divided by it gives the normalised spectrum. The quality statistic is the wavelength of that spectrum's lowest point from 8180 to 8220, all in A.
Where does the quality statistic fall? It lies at 8194.10 A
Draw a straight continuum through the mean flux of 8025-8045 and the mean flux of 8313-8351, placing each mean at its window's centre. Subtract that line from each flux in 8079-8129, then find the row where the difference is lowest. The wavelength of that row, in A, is 8117.11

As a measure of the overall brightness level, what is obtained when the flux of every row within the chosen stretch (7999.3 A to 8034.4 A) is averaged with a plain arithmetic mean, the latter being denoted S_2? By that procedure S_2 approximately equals 12.8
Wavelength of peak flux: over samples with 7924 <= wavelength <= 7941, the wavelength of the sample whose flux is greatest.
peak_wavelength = 7928.69 A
